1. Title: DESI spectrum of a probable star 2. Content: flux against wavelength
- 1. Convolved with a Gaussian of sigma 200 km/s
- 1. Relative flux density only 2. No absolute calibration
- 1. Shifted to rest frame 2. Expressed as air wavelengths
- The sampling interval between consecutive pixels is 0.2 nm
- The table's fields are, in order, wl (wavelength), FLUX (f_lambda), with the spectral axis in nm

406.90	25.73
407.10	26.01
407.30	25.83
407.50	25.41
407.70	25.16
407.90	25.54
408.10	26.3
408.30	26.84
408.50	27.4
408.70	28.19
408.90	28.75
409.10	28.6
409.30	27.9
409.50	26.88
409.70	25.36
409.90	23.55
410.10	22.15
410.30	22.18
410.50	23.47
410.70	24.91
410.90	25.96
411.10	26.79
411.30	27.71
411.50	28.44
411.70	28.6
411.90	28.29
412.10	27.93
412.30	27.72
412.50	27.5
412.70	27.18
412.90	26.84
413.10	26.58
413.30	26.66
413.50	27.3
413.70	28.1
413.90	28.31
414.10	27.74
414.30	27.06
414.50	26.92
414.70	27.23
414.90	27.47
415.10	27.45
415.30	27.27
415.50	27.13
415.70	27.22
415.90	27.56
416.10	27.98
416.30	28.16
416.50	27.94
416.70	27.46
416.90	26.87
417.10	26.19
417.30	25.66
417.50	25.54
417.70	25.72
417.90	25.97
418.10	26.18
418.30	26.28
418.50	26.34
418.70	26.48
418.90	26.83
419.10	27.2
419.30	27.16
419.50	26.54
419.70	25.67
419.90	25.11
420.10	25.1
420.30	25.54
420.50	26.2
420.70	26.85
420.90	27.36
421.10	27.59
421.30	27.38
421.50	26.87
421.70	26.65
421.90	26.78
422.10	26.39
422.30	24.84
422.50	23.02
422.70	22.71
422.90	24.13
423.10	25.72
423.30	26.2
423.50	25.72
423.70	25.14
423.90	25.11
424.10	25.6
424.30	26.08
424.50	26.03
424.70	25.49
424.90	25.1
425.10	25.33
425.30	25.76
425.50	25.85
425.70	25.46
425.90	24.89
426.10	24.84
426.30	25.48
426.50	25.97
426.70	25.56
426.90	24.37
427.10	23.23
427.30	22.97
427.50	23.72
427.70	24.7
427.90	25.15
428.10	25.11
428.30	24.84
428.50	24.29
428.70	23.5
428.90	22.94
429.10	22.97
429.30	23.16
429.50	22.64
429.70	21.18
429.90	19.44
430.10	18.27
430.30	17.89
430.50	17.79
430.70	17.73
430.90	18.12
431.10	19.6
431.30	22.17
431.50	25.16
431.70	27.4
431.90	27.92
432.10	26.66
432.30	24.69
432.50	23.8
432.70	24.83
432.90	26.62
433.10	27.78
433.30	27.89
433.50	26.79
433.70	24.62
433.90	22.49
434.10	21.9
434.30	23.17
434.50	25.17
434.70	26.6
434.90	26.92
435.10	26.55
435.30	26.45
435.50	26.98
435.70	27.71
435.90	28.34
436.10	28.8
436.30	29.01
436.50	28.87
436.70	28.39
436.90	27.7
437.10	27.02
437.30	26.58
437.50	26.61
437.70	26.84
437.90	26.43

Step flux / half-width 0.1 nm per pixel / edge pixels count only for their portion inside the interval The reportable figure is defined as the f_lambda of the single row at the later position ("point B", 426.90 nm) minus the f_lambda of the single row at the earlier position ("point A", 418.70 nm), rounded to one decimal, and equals -2.1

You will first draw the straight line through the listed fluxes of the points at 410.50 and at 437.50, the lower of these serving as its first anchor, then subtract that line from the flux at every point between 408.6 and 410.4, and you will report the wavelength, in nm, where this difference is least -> 410.10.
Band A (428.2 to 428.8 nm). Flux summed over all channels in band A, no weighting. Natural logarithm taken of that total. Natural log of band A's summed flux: 4.3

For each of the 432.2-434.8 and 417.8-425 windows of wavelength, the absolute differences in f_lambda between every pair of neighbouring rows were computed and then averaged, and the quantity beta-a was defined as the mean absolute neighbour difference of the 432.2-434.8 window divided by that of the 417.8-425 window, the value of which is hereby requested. 2.6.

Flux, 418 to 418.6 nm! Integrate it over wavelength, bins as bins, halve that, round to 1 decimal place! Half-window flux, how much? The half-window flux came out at 7.9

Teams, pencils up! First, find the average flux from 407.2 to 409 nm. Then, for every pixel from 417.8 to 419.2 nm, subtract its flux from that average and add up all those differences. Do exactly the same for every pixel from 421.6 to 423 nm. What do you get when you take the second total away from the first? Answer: -11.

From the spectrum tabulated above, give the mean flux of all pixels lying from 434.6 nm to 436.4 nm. 27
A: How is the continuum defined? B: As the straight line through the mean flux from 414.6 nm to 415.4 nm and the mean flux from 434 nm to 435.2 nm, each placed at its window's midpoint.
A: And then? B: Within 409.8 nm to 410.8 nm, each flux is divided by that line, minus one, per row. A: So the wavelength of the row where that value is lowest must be 410.10 nm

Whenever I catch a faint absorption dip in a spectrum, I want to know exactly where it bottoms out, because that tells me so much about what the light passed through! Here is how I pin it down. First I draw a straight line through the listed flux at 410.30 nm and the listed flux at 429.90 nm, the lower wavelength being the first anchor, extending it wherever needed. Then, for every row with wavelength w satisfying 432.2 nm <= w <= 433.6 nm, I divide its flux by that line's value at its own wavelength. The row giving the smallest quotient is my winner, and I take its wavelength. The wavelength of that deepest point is 432.50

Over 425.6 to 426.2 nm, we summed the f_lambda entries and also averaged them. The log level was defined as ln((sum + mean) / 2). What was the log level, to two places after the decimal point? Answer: 3.91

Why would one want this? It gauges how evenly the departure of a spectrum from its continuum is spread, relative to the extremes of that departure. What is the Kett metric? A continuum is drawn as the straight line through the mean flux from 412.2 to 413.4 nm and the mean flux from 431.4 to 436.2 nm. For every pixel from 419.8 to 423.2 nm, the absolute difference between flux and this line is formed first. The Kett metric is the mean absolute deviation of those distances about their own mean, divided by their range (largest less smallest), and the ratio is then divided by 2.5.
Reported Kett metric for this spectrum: 0.093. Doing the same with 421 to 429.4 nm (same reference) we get 0.089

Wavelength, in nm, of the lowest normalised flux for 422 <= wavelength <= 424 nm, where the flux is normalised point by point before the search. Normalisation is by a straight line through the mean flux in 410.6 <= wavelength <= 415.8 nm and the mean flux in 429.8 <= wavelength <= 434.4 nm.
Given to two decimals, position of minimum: 422.70 nm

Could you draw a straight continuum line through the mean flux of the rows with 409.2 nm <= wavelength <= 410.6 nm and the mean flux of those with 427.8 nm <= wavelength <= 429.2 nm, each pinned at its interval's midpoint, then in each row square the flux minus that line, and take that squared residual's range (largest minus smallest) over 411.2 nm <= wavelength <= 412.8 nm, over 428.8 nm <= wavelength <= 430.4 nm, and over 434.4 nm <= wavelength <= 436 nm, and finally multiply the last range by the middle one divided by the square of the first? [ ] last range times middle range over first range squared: 7.2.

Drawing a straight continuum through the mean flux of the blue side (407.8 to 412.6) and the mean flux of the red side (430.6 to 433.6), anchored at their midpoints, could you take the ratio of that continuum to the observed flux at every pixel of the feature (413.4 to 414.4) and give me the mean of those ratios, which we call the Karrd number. 0.95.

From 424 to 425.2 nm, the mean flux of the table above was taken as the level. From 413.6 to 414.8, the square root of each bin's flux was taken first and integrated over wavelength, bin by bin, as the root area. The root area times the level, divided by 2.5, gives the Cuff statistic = 64.5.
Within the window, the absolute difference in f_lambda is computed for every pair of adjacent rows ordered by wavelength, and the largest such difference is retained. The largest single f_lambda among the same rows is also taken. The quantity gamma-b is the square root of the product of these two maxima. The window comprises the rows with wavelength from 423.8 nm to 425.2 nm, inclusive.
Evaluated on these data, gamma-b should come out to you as 3.8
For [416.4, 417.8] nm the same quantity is 4.4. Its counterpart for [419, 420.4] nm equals 4.9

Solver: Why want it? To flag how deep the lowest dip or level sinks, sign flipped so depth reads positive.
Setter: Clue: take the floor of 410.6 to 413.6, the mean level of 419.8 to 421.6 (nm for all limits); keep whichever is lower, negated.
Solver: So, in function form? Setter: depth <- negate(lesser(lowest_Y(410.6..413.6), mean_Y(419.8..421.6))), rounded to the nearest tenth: -24.9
